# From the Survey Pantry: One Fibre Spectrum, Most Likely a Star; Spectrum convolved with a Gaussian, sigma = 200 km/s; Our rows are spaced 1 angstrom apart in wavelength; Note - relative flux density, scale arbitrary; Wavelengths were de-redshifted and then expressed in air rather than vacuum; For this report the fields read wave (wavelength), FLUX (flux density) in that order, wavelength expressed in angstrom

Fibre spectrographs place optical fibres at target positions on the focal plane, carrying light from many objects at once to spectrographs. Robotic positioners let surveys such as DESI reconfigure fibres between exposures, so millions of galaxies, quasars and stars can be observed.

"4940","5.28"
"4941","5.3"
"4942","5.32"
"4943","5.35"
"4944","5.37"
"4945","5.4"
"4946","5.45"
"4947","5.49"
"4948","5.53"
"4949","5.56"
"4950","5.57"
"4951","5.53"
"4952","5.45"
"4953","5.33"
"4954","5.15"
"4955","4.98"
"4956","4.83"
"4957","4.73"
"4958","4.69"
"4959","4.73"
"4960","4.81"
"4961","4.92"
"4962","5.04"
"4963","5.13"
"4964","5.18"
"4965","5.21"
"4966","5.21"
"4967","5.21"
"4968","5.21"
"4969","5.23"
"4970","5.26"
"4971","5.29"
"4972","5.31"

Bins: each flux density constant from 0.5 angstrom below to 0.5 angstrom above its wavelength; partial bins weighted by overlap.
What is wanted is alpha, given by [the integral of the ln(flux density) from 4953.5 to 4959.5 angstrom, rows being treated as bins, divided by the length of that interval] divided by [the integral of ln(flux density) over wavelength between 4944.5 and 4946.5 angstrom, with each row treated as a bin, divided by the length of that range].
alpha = 0.93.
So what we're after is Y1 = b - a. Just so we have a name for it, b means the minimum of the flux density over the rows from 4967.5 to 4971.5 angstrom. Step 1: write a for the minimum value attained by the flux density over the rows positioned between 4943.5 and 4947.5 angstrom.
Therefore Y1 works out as -0.2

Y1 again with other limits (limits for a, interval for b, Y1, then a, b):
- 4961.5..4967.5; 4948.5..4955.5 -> -0.1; 5.04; 4.98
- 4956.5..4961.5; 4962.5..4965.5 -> 0.4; 4.69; 5.13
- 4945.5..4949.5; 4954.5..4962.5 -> -0.8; 5.45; 4.69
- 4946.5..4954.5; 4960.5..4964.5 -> -0.2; 5.15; 4.92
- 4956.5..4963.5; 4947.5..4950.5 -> 0.8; 4.69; 5.53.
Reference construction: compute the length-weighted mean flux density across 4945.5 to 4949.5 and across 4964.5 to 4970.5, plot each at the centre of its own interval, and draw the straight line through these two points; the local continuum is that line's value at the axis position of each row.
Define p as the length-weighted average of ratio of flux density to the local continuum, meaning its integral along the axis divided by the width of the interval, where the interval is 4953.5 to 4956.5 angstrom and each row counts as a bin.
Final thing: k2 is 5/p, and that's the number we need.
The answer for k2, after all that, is 5.4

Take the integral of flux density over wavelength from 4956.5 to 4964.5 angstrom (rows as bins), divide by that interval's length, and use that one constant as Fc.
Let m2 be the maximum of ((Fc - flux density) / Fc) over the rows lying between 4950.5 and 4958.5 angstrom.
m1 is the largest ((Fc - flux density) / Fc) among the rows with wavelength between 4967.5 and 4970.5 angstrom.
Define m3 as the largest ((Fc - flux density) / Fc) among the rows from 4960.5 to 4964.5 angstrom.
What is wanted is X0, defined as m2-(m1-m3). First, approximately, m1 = -0.062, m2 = 0.044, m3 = 0.00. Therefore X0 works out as 0.10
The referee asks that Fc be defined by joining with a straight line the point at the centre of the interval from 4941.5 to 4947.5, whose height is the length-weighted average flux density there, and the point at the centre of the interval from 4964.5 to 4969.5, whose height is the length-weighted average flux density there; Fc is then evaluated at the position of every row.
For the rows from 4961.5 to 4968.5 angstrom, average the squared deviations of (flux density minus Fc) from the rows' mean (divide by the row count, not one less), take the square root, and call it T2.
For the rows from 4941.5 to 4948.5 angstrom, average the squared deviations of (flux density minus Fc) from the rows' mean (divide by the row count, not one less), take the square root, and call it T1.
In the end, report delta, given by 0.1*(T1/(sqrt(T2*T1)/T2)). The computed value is 0.008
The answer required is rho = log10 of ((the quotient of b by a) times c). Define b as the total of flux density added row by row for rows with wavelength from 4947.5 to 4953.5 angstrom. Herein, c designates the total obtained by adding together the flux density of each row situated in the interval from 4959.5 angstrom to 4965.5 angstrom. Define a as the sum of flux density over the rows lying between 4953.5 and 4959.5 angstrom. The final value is 1.54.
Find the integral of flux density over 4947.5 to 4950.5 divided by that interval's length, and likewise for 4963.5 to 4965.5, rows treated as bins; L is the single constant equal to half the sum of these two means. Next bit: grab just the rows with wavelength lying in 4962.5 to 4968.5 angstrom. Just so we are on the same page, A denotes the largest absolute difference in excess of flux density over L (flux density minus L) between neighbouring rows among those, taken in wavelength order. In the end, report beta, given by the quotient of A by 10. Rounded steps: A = 0.05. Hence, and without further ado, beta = 0.0050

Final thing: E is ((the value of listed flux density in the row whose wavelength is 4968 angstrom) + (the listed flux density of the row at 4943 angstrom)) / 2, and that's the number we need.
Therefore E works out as 5.28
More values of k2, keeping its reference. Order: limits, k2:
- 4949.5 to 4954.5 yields 5.0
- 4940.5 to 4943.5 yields 5.2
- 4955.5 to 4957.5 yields 5.6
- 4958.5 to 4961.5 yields 5.5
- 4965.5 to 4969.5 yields 5.0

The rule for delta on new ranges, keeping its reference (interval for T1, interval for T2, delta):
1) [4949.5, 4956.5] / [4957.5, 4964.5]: 0.022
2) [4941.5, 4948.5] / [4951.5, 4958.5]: 0.015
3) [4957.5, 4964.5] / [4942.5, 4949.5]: 0.013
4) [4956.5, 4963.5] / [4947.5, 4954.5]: 0.015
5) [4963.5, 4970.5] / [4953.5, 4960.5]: 0.007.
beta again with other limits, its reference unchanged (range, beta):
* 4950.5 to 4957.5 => 0.0180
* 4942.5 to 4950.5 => 0.0050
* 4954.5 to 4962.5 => 0.0150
